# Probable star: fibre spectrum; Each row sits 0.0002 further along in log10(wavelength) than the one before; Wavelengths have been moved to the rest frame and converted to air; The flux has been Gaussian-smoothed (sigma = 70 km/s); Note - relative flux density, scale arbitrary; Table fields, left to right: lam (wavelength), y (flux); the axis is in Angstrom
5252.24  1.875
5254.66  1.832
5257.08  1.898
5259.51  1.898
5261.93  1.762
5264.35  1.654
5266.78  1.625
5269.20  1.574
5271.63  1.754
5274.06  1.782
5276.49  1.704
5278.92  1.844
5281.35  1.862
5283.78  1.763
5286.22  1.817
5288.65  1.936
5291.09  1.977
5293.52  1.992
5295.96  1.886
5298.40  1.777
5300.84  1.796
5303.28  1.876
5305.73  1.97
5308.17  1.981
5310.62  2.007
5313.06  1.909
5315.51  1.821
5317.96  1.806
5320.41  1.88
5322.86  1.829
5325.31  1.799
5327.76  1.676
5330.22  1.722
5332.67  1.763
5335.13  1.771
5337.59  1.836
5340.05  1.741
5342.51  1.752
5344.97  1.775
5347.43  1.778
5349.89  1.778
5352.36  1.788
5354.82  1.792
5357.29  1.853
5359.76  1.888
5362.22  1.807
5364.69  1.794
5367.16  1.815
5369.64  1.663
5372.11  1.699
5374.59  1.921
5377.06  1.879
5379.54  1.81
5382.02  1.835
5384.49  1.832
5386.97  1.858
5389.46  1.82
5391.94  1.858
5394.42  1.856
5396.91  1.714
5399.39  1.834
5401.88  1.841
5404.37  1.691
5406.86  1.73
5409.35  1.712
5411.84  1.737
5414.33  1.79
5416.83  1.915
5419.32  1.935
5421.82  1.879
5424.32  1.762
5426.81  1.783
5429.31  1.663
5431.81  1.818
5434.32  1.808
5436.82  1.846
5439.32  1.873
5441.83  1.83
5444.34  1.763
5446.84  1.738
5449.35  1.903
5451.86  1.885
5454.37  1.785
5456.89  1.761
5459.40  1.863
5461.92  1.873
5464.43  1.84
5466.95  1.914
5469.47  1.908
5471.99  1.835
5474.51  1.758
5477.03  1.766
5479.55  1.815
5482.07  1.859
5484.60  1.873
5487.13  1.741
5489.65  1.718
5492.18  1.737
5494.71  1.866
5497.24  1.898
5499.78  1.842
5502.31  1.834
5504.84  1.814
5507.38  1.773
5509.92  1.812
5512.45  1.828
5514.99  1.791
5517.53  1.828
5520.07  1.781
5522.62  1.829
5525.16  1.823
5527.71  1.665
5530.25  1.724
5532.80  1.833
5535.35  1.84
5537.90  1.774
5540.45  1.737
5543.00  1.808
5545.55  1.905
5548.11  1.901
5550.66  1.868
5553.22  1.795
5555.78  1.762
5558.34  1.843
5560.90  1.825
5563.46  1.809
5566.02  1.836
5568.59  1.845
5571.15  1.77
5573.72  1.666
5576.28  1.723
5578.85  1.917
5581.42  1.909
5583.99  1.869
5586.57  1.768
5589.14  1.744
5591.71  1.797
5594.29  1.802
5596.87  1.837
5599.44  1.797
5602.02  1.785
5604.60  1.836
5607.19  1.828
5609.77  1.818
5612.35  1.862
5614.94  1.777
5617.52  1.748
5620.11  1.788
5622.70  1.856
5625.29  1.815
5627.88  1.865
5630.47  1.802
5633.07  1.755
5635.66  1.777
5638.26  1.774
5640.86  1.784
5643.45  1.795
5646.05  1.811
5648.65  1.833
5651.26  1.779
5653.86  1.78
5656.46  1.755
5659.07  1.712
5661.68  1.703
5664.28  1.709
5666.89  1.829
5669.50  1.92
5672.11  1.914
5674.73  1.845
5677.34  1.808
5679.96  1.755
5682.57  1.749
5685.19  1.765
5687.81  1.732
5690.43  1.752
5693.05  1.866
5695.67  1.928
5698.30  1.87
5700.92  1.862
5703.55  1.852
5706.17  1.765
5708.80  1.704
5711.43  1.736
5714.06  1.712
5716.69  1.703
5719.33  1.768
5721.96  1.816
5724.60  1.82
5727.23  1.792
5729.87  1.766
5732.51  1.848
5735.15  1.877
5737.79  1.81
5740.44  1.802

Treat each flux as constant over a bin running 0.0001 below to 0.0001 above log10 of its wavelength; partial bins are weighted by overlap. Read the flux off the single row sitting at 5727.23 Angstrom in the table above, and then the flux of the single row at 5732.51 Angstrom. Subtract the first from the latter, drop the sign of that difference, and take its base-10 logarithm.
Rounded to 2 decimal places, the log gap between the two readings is -1.25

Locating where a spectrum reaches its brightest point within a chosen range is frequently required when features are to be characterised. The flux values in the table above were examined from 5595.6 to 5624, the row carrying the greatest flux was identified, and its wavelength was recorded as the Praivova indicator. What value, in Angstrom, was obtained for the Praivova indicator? 5612.35 Angstrom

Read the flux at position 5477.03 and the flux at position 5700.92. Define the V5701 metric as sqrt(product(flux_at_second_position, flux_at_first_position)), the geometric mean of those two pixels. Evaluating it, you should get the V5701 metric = 1.81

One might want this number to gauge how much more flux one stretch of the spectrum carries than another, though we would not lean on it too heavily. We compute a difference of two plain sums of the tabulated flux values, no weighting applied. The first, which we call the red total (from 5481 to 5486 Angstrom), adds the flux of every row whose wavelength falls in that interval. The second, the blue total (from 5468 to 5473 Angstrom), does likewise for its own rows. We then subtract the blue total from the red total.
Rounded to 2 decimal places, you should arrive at -0.01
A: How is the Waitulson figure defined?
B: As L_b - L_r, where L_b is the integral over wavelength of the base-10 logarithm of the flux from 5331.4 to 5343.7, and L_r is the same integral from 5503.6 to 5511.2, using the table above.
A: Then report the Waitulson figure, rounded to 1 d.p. 1.1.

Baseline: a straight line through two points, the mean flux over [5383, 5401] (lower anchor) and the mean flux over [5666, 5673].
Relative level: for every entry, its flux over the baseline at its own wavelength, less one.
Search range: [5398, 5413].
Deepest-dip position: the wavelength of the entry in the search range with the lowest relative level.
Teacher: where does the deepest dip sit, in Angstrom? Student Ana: 5404.37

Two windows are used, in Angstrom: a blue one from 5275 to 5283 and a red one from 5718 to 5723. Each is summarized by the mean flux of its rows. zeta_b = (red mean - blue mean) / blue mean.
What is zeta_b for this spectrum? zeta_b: -0.006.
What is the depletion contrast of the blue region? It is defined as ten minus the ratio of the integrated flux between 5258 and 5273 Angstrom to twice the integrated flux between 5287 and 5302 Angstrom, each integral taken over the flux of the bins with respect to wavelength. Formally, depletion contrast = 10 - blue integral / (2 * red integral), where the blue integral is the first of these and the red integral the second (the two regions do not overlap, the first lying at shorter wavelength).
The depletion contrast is 9.55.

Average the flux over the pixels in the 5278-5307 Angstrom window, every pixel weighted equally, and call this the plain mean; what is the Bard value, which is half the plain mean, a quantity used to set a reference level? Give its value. 0.94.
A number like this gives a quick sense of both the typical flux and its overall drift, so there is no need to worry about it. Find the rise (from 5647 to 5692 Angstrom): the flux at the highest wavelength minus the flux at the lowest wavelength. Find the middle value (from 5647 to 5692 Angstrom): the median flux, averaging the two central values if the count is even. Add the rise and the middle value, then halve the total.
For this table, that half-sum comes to 0.84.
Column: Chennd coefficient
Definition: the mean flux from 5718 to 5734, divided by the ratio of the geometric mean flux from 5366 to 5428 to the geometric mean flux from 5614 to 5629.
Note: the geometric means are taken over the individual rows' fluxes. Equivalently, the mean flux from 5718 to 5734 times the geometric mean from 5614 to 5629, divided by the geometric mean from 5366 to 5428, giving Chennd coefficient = 1.80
